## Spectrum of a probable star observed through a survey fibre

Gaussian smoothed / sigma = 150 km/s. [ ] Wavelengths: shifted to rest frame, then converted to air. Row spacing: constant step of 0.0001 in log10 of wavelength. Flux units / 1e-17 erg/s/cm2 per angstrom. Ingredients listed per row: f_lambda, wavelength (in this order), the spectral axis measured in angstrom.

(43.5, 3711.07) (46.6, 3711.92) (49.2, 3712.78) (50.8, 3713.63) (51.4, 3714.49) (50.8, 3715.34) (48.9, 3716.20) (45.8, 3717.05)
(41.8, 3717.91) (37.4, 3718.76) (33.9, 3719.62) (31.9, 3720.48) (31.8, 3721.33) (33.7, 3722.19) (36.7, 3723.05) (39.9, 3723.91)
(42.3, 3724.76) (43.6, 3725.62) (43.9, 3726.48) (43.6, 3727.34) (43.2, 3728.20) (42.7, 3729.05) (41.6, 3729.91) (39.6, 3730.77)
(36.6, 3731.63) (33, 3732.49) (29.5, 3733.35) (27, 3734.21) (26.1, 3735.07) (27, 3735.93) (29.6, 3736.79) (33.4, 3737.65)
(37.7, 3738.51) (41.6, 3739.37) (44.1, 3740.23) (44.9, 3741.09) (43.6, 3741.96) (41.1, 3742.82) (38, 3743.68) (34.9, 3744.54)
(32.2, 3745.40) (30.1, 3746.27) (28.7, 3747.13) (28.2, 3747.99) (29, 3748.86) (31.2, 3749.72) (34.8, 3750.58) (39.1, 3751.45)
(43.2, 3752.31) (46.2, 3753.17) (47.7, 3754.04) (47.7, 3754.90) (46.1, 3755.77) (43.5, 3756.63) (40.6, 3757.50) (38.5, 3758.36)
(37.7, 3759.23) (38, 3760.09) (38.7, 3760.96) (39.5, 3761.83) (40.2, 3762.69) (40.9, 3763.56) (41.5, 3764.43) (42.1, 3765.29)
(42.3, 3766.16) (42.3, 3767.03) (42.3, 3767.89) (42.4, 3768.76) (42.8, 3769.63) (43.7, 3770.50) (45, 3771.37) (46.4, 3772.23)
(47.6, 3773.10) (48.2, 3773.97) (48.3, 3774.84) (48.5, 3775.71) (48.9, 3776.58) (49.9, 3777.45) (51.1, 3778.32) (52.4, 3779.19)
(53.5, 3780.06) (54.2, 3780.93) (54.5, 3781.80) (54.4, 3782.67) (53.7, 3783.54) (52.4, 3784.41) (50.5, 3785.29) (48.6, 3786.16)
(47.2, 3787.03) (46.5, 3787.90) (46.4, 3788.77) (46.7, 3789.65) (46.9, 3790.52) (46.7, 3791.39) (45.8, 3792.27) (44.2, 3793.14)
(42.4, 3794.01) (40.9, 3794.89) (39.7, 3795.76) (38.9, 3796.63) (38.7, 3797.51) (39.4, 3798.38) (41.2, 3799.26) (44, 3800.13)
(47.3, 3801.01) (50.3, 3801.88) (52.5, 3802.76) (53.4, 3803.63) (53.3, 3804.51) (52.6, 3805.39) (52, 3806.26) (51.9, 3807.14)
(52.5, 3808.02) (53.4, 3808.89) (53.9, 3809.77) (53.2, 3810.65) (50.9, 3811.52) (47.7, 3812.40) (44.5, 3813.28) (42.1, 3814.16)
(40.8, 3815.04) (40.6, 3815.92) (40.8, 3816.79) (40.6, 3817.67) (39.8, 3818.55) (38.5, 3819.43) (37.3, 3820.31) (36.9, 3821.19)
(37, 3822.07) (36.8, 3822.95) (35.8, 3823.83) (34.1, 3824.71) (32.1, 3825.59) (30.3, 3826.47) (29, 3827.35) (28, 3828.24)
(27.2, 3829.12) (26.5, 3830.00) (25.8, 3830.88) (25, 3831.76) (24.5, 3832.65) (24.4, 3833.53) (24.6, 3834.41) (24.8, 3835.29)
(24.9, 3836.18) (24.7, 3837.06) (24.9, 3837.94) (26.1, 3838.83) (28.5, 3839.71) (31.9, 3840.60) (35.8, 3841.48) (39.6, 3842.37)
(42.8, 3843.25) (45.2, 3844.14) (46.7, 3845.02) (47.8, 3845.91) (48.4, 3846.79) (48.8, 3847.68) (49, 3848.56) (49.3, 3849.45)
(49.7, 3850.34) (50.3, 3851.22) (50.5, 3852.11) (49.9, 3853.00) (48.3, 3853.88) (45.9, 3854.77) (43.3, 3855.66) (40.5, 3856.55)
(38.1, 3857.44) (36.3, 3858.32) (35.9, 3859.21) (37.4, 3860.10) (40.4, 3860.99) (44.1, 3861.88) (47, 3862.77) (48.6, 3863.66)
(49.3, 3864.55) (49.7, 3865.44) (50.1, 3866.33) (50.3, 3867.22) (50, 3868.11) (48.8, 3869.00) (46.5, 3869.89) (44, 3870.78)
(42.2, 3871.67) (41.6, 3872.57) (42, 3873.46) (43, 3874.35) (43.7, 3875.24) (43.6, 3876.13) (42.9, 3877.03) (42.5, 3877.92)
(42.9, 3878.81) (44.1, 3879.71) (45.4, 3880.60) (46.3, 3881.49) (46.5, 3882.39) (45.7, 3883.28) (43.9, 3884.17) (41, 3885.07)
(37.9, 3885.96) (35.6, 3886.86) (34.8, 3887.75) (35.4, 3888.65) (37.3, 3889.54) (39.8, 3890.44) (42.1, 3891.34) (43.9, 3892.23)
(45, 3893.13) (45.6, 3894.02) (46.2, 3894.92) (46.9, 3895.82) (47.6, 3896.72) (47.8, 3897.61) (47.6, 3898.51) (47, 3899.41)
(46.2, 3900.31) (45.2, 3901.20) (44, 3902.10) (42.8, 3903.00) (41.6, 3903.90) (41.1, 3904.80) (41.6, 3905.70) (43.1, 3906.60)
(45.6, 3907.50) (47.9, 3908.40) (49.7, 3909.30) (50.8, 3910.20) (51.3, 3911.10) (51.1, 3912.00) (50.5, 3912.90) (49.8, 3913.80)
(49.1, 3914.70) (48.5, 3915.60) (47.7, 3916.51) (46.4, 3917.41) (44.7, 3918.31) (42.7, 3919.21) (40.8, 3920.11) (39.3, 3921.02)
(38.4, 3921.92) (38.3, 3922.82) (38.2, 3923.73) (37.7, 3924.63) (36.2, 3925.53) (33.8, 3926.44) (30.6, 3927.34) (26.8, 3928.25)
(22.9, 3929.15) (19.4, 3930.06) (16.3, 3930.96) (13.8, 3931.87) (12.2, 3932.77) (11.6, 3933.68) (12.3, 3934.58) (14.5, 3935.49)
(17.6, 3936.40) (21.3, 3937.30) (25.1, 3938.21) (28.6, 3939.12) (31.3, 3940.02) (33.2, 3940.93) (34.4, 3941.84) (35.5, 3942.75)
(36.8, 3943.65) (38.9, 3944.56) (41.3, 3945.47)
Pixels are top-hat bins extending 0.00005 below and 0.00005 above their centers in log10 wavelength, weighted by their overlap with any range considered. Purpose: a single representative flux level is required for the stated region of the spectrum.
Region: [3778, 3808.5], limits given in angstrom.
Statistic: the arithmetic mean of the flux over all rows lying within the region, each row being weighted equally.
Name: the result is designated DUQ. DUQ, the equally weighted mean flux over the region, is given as 48.2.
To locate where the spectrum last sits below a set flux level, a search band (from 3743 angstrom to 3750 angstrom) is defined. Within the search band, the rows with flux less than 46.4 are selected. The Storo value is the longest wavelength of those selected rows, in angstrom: 3749.72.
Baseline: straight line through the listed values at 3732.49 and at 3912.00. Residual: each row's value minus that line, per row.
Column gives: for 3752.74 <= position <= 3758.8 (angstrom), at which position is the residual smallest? 3758.36 angstrom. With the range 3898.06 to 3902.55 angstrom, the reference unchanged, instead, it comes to 3902.10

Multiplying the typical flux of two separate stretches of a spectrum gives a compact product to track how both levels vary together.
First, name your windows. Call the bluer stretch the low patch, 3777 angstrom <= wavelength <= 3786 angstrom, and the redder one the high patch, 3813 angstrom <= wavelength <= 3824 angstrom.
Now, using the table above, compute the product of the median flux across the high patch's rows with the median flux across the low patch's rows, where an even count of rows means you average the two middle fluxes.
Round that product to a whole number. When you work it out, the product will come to 2107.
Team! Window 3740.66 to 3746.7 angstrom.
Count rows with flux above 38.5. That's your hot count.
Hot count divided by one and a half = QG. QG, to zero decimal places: 2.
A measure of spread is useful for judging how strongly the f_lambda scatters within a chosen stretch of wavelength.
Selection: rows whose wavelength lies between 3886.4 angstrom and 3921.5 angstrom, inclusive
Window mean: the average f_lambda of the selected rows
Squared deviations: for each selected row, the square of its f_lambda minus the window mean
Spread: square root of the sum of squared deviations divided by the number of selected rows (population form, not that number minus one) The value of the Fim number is 4.4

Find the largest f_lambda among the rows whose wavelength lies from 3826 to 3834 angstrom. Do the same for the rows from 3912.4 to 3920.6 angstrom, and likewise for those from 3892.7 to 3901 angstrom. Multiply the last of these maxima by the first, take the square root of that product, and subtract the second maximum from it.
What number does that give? -12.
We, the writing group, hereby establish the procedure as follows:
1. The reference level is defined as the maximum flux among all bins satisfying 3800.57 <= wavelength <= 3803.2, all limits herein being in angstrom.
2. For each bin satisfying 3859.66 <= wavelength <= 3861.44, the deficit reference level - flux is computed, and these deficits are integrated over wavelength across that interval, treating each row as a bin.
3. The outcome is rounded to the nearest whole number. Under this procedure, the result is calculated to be 24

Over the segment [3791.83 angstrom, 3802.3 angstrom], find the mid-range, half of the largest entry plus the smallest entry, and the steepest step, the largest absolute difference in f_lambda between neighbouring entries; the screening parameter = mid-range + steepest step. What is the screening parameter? 47.8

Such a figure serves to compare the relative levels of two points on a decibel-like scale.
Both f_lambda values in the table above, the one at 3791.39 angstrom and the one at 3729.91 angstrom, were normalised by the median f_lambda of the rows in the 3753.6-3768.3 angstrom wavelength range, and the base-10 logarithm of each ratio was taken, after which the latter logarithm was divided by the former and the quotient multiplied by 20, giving 0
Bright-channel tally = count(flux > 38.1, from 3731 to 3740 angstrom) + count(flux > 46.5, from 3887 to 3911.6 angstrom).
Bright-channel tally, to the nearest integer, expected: 10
